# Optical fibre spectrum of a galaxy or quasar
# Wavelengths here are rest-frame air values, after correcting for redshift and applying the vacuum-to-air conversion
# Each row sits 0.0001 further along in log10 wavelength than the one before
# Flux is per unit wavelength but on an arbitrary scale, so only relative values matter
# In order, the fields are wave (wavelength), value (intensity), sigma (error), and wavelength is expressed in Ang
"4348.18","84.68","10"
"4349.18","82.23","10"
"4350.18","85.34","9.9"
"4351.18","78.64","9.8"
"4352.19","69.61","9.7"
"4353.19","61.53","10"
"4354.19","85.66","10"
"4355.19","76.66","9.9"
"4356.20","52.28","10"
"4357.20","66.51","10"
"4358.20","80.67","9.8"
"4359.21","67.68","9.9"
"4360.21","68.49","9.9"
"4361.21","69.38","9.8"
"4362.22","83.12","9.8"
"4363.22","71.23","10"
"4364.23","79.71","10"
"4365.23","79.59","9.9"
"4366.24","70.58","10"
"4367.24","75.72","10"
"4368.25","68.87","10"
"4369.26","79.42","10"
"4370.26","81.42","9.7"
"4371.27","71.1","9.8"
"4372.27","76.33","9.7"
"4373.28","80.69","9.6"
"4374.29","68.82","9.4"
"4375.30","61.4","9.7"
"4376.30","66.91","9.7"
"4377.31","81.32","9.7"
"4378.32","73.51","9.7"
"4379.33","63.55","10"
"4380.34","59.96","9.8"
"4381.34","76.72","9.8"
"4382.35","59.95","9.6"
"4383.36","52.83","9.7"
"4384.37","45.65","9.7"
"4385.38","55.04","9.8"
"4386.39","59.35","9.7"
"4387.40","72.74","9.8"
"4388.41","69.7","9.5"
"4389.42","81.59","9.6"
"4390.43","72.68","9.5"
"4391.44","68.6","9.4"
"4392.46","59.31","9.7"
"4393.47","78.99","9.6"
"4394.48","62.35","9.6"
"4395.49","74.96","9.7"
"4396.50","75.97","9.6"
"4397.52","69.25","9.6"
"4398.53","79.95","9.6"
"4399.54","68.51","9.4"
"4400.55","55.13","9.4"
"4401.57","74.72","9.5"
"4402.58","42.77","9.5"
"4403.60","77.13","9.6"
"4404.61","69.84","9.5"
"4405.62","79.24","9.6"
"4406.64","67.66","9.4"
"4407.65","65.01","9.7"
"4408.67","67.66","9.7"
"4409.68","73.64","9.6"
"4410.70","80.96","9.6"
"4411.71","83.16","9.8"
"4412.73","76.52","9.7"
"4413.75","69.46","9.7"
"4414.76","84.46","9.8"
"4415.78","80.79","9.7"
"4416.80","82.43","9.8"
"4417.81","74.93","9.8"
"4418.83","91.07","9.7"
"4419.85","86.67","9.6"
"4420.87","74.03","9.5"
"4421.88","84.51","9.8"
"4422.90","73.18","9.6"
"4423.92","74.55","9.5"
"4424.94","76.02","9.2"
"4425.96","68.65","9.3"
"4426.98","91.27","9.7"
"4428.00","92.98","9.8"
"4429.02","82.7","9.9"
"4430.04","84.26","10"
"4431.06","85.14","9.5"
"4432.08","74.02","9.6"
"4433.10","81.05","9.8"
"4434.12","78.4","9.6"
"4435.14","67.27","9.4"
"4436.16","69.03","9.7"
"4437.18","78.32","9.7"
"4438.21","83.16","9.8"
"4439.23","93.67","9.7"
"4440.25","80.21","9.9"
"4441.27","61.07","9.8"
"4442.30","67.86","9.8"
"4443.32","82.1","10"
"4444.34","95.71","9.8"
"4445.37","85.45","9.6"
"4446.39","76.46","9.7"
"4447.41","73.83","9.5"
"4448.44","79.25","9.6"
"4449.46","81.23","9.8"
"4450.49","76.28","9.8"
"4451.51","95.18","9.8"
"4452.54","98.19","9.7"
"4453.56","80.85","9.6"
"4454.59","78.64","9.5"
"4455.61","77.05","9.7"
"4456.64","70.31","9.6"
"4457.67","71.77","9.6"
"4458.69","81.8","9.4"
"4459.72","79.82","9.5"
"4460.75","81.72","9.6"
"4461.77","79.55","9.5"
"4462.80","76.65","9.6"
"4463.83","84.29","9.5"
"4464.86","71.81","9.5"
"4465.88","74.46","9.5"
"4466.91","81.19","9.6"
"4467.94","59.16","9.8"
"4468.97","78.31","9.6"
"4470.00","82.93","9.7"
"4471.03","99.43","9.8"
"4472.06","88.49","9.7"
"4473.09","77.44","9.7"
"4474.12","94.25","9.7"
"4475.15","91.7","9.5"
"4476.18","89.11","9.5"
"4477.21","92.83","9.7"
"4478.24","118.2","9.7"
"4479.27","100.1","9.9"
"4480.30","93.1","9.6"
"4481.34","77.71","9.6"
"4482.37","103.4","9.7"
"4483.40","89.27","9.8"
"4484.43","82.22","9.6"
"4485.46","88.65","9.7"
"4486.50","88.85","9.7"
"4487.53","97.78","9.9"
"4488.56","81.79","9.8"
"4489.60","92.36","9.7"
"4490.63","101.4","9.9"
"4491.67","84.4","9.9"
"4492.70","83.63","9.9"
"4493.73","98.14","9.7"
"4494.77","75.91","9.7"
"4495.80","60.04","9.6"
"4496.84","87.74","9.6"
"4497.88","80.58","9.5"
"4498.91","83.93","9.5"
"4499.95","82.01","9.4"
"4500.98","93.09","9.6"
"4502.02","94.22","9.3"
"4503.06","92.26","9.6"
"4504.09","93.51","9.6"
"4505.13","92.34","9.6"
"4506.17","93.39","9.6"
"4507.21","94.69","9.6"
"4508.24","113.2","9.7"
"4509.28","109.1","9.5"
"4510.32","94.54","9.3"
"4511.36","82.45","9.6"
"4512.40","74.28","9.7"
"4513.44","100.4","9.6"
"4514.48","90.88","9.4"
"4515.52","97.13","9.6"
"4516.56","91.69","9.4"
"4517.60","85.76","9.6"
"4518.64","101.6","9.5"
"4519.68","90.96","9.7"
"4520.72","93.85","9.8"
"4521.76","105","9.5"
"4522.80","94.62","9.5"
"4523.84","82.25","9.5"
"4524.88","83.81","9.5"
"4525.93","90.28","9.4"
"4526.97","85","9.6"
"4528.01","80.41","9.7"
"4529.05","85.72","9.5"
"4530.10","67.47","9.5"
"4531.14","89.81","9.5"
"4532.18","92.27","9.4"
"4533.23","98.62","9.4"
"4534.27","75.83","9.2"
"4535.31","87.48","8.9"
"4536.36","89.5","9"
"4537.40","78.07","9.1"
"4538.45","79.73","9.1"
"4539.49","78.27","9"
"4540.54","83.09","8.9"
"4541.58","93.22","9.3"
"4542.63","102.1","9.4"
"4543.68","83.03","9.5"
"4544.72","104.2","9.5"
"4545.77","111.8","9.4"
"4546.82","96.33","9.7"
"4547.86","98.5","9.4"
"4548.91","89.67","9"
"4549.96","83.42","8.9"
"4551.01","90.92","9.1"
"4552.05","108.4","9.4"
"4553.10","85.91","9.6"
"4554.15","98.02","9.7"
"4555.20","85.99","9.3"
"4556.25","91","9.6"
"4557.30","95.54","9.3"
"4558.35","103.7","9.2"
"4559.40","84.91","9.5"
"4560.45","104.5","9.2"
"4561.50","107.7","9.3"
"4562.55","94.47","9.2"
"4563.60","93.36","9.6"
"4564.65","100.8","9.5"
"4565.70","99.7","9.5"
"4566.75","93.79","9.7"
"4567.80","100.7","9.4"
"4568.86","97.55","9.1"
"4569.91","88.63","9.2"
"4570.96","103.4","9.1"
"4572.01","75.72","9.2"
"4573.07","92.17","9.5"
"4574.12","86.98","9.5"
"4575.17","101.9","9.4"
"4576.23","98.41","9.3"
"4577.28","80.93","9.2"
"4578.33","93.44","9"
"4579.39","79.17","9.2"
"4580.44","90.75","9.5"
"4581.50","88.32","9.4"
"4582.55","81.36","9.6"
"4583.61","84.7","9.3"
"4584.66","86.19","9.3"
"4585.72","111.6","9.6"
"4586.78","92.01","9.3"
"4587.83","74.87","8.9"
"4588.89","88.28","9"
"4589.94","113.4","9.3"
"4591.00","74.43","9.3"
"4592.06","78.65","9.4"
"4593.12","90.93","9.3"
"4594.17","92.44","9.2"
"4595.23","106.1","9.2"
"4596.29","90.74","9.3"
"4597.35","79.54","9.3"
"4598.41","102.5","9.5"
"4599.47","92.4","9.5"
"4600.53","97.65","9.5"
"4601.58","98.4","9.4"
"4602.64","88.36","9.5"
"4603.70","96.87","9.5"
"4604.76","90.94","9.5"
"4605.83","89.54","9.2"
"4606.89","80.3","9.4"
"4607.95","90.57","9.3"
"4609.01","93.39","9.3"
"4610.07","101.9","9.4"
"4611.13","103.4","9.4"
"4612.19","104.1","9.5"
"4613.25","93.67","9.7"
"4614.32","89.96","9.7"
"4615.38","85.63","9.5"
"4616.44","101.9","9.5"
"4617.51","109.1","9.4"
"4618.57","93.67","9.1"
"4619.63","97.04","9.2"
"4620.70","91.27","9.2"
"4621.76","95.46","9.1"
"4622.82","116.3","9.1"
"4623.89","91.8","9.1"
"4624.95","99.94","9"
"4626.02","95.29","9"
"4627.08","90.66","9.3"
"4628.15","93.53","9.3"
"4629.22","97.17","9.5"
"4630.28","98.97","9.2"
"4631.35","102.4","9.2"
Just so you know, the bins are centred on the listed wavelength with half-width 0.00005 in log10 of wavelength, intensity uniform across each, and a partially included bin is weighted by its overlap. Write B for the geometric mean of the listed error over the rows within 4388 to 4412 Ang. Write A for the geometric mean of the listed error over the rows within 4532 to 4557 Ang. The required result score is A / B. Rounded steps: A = 9.28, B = 9.6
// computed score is 0.970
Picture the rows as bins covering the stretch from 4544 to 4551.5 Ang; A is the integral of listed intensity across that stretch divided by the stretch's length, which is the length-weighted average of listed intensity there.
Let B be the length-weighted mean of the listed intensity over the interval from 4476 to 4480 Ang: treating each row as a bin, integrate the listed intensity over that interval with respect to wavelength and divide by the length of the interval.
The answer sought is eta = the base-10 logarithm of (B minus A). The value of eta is 0.67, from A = 96.1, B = 101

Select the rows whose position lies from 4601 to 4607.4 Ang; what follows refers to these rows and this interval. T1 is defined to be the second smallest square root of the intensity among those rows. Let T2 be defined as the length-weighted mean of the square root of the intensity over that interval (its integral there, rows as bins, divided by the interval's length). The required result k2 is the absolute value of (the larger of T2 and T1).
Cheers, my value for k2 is 9.5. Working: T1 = 9.4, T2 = 9.53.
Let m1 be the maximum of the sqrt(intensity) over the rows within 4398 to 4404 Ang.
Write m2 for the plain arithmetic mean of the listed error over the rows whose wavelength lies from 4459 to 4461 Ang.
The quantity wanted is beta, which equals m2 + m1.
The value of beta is 18.5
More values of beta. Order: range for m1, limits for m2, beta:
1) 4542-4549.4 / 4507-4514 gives 20.1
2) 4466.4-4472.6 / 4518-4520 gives 19.6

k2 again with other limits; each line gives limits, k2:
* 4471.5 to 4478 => 9.5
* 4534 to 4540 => 9.0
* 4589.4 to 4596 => 9.6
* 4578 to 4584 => 9.3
